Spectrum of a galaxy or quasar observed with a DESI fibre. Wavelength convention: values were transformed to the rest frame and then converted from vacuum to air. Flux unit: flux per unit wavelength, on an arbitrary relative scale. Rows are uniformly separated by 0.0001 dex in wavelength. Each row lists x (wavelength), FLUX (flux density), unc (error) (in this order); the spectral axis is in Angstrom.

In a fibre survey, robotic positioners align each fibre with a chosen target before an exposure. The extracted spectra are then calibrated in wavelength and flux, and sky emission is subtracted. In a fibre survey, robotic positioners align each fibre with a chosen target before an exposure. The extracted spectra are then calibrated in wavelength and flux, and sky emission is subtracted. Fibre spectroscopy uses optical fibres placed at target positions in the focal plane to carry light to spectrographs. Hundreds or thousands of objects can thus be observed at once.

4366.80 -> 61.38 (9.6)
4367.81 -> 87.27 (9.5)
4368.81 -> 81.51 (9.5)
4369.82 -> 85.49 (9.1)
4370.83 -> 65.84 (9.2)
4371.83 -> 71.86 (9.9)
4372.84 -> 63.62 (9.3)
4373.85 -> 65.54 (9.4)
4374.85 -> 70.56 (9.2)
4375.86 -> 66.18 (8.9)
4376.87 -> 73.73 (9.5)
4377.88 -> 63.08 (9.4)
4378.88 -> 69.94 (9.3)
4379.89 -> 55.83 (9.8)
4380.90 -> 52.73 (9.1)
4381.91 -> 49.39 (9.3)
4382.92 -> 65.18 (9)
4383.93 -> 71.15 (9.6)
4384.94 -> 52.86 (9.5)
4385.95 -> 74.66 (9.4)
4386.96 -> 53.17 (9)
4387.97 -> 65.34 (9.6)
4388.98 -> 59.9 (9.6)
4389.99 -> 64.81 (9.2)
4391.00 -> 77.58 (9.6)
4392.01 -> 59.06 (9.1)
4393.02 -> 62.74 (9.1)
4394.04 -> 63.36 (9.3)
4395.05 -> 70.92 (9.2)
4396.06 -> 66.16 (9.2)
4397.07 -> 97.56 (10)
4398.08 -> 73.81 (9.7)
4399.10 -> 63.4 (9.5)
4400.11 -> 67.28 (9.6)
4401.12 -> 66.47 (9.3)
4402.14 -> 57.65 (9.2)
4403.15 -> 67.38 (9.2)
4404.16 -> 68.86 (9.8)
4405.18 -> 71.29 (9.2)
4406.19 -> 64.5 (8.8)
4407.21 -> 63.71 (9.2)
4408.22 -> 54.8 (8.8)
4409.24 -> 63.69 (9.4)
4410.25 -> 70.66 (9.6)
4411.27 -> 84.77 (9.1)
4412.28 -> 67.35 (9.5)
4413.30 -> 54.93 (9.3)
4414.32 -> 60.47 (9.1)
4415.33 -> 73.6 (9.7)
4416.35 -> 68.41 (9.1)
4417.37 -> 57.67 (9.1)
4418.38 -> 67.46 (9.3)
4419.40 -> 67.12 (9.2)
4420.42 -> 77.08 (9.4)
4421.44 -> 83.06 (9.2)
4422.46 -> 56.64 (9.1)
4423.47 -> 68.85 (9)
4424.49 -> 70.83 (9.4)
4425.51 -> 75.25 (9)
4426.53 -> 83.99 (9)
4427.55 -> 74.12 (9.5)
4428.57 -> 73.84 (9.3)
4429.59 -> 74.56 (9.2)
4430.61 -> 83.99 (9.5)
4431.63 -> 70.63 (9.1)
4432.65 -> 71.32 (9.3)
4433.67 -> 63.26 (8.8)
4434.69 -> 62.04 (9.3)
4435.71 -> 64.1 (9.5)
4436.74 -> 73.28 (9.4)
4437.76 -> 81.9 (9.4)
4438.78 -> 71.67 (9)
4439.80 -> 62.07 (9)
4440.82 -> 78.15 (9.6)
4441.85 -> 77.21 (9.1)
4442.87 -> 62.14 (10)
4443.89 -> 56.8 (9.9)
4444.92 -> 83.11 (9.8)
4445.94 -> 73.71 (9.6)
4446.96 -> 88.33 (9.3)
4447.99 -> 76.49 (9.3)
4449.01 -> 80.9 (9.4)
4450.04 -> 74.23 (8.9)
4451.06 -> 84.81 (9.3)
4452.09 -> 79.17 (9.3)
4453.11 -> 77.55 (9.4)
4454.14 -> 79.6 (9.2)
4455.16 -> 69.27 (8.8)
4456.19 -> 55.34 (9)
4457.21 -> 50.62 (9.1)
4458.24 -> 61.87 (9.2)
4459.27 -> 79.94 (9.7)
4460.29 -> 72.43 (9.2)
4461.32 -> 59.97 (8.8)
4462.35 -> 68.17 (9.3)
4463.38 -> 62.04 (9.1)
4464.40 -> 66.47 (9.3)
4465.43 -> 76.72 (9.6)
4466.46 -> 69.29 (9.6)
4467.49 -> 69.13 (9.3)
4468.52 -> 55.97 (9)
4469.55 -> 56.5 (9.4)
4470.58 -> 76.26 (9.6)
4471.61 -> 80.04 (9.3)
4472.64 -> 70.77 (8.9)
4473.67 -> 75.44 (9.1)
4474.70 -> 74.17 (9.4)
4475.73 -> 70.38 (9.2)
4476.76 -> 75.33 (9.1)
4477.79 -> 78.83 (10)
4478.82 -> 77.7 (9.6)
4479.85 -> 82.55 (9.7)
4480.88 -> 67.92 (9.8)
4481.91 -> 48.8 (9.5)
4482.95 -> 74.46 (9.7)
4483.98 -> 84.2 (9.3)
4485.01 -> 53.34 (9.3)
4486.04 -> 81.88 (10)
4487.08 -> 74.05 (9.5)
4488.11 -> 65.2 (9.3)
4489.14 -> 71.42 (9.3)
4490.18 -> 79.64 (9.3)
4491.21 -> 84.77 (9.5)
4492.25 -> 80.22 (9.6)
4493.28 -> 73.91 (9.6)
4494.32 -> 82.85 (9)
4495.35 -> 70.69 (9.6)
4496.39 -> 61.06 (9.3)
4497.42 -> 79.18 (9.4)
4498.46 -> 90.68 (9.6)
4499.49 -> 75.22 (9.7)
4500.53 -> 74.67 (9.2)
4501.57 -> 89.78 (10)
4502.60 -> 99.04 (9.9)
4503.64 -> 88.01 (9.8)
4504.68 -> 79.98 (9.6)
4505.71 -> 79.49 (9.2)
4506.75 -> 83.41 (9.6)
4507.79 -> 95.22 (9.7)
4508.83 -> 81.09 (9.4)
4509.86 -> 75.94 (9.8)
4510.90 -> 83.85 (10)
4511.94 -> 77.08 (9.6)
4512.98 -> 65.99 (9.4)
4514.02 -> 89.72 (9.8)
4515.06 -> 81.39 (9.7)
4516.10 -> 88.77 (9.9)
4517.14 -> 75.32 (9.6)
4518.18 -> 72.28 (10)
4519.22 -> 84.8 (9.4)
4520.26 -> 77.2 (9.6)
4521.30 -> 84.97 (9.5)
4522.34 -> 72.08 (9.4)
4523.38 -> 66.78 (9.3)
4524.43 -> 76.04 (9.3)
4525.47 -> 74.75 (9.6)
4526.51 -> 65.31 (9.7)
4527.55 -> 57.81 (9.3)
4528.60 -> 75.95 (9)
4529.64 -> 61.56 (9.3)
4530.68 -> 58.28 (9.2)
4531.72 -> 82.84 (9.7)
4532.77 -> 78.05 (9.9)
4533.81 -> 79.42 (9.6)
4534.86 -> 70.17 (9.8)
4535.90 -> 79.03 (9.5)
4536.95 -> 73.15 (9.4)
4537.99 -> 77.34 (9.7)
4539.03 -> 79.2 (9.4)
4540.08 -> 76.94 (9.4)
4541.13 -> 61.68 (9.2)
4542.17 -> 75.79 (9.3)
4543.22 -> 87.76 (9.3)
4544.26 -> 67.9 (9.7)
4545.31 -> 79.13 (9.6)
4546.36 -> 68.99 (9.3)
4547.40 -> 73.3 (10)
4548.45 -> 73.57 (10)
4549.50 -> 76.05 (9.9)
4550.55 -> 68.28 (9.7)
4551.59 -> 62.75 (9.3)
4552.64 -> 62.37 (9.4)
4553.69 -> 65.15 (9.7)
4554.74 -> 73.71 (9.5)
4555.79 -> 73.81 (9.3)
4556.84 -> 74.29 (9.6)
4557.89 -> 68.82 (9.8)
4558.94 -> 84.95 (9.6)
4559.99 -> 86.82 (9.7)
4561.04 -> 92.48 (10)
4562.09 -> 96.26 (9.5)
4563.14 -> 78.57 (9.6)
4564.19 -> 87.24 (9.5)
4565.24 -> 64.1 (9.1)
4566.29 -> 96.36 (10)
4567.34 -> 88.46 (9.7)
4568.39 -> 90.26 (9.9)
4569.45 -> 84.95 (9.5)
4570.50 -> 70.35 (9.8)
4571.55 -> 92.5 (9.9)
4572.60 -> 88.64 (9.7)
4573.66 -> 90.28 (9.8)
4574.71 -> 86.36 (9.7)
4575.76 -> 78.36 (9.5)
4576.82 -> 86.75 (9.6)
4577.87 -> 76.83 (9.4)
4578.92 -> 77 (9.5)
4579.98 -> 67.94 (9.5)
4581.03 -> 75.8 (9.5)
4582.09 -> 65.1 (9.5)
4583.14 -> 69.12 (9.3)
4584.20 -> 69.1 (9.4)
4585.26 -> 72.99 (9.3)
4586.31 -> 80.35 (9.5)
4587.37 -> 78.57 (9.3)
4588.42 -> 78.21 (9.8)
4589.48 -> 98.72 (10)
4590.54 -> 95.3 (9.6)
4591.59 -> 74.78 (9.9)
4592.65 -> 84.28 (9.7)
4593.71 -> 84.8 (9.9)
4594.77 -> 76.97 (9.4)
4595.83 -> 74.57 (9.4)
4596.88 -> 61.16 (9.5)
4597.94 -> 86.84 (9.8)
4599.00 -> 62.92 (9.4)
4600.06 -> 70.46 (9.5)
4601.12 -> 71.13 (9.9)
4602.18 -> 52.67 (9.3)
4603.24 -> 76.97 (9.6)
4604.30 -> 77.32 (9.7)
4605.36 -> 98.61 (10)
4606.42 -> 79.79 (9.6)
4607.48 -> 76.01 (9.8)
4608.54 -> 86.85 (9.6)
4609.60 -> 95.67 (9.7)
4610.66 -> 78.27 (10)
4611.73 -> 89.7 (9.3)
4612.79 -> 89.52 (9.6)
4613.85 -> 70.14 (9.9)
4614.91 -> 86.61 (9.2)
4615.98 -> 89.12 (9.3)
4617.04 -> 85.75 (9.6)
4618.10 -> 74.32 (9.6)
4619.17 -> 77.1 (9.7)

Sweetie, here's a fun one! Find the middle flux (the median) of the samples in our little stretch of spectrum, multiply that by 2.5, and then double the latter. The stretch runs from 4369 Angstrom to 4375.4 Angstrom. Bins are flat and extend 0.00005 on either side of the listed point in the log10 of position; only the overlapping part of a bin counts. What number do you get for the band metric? 341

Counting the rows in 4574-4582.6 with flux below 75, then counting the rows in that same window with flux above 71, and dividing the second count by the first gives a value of 3.0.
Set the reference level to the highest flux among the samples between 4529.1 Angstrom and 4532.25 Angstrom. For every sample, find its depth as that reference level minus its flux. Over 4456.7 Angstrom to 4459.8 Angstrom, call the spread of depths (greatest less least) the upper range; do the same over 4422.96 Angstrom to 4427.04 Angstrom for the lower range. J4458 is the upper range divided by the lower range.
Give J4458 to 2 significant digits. 1.9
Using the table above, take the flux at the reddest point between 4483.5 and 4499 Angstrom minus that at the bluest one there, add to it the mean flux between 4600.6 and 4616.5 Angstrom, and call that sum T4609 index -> 88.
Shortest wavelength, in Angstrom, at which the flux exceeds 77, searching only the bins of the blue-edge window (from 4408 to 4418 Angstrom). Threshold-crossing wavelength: 4411.27 Angstrom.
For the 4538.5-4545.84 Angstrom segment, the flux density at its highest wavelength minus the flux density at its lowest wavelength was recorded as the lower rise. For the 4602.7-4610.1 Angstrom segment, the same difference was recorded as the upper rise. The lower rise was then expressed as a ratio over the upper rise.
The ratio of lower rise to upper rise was 0.0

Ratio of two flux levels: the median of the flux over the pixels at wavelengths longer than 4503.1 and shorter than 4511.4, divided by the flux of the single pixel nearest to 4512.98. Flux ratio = 1.2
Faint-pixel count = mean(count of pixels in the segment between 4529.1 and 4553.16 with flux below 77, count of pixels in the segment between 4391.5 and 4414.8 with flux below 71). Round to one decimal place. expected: 17.0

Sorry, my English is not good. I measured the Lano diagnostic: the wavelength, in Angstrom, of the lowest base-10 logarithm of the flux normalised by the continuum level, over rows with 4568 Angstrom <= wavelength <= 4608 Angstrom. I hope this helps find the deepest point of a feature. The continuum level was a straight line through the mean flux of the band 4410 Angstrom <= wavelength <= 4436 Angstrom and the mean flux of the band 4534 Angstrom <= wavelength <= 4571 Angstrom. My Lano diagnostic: 4602.18 Angstrom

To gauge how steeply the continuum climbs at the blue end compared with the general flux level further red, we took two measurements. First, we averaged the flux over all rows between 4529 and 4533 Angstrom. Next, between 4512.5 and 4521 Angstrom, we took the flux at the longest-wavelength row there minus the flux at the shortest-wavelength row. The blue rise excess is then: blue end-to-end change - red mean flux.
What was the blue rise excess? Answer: -59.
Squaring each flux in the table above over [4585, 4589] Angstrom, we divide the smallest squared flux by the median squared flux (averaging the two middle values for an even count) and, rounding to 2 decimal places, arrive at 0.87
